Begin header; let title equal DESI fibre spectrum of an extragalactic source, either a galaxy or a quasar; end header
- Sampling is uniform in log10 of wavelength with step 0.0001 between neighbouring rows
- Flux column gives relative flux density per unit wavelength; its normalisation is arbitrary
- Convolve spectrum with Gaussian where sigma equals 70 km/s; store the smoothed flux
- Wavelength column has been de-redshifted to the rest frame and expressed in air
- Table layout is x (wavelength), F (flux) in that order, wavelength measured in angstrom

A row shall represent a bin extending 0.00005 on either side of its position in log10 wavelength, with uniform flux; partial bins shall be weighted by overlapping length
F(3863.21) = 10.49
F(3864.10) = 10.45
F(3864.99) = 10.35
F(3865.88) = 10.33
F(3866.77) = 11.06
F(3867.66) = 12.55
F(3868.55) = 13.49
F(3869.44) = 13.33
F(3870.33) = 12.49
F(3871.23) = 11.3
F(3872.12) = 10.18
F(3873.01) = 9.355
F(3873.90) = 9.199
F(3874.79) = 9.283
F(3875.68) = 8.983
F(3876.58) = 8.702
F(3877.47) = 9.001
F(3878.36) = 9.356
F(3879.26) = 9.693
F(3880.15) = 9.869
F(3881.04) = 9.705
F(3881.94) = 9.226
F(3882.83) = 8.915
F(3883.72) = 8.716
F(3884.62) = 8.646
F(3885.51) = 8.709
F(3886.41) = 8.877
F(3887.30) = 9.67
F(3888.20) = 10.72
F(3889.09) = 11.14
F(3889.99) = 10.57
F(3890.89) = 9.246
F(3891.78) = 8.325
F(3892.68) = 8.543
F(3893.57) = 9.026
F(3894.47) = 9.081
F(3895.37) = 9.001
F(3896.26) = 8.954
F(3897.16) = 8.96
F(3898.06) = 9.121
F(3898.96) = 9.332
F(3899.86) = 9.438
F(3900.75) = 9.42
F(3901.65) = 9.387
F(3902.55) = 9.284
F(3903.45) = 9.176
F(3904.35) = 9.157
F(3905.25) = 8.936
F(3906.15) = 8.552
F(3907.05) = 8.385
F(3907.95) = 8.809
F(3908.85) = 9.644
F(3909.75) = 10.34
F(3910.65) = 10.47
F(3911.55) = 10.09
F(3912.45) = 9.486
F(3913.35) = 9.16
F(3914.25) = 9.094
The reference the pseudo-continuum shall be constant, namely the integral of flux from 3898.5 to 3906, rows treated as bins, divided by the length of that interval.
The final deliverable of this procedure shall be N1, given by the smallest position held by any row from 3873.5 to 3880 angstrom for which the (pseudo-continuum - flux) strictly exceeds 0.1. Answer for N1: 3875.68 angstrom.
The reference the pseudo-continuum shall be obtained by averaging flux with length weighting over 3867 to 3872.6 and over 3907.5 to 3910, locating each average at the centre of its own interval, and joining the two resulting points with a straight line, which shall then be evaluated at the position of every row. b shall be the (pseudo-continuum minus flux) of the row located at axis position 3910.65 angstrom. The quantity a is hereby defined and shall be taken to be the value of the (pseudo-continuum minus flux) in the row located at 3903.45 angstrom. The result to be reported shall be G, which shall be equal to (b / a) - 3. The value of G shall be -4.5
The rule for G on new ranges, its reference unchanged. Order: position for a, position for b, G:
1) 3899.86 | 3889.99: -2.7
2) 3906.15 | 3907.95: -2.3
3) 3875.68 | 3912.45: -3.1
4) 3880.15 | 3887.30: -2.2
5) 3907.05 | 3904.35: -2.5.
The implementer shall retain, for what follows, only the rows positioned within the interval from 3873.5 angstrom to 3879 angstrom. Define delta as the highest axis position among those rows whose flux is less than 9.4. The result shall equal 3878.36 angstrom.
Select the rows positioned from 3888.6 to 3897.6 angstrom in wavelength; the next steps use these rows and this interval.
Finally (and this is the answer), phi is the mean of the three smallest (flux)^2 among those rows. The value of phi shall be 74.2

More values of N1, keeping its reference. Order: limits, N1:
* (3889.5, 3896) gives 3891.78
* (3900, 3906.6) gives 3905.25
